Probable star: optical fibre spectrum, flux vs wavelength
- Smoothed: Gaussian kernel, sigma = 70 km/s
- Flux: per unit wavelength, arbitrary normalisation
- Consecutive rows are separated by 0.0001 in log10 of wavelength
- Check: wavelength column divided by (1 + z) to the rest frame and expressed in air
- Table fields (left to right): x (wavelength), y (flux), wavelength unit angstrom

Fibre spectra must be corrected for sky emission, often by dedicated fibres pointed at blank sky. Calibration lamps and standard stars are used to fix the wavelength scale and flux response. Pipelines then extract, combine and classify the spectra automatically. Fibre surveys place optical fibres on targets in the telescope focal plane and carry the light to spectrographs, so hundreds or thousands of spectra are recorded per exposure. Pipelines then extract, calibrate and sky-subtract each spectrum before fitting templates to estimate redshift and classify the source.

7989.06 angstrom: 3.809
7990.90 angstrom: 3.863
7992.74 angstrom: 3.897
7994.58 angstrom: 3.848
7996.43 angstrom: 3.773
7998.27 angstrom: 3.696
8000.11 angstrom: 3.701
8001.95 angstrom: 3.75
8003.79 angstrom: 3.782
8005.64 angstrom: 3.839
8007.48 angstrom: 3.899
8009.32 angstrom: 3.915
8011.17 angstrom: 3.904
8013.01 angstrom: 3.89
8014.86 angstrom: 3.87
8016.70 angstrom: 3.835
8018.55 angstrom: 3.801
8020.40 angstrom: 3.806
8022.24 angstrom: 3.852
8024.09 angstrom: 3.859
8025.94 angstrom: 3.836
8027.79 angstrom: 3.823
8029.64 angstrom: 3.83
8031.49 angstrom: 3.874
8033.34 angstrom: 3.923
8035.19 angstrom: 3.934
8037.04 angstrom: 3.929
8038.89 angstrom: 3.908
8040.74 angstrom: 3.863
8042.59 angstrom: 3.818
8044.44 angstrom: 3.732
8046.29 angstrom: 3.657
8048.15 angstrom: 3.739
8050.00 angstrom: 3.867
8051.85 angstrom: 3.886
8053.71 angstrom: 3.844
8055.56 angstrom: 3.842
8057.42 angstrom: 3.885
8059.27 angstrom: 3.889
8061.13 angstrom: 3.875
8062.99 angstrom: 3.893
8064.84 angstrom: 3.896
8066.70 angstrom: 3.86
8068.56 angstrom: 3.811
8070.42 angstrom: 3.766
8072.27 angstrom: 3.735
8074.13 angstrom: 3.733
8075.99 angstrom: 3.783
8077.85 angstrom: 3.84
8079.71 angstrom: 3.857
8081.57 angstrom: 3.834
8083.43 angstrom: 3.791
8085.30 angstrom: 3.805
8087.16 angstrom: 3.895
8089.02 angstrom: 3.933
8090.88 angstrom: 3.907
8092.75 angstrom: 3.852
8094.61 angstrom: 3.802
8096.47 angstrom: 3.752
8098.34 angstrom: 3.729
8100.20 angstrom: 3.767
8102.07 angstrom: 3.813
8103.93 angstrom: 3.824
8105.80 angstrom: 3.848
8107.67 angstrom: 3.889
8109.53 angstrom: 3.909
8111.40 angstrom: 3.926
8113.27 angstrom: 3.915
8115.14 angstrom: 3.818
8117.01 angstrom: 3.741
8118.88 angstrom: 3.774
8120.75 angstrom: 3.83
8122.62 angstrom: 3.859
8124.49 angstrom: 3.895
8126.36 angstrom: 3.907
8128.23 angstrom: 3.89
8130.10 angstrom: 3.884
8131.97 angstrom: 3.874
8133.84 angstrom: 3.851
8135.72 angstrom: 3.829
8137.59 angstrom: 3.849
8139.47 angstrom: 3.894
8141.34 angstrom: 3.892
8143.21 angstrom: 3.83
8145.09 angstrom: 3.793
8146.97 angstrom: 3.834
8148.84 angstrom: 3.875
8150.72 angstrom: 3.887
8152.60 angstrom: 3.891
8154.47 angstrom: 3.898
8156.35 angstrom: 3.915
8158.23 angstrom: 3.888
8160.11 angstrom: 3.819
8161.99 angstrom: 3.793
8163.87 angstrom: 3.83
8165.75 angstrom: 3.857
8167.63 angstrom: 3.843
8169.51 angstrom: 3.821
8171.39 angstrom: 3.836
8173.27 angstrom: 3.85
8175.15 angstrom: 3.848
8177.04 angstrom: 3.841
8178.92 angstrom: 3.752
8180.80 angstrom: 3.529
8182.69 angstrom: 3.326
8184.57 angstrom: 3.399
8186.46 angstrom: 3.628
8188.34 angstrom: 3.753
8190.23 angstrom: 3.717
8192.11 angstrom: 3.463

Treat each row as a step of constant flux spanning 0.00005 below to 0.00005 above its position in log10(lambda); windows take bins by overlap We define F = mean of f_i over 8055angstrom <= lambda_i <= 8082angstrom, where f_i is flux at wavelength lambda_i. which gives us 3.833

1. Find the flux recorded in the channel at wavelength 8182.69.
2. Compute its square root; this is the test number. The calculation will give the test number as 1.824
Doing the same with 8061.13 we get 1.969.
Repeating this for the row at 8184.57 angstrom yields 1.844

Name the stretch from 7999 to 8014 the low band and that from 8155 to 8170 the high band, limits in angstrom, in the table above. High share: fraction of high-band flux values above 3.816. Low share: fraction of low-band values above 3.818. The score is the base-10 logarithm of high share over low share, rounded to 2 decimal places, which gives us 0.15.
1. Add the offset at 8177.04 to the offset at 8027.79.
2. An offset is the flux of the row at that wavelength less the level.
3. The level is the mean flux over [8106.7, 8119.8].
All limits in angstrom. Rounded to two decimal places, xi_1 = -0.04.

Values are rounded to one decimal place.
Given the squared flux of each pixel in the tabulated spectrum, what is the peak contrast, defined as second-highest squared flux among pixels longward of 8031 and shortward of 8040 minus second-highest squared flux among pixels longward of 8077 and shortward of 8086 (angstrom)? 0.7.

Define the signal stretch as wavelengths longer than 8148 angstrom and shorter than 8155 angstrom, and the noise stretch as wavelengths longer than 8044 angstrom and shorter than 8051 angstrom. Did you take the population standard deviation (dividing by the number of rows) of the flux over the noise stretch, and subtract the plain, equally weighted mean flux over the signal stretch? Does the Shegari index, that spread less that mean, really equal -3.81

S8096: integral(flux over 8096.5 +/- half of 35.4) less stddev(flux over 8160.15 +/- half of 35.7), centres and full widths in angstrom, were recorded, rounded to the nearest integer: 136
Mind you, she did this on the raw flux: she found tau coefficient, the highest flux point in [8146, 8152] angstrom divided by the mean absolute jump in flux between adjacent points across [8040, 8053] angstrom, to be 54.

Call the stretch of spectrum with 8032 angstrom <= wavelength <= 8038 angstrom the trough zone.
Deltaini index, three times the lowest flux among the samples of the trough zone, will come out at 11.8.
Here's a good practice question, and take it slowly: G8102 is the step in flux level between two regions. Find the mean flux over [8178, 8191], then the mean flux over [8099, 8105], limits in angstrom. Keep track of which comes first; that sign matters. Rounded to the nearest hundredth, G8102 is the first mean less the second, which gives -0.22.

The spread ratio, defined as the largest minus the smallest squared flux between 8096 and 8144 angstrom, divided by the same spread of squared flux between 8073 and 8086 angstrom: 1.60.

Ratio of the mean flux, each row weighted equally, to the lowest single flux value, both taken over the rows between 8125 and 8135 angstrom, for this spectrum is 1.008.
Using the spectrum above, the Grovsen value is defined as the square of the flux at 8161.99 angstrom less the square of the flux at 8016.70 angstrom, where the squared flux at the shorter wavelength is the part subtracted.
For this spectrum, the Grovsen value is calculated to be -0.32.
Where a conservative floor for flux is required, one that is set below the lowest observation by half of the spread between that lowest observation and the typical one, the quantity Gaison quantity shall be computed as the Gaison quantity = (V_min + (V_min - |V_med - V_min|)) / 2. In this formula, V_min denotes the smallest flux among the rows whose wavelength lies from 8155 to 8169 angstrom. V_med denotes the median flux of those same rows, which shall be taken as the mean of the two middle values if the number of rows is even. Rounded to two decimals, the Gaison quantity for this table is 3.77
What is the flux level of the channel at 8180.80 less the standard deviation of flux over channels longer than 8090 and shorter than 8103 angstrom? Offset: 3.5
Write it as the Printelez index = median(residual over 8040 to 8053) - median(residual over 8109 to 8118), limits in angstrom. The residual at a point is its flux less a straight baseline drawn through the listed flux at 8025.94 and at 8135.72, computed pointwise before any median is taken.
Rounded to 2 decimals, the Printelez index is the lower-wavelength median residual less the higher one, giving -0.10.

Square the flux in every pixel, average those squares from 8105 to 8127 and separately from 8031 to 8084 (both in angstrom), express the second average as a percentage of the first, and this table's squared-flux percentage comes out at 99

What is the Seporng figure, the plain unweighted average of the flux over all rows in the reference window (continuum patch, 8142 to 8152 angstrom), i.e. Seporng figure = 3.84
